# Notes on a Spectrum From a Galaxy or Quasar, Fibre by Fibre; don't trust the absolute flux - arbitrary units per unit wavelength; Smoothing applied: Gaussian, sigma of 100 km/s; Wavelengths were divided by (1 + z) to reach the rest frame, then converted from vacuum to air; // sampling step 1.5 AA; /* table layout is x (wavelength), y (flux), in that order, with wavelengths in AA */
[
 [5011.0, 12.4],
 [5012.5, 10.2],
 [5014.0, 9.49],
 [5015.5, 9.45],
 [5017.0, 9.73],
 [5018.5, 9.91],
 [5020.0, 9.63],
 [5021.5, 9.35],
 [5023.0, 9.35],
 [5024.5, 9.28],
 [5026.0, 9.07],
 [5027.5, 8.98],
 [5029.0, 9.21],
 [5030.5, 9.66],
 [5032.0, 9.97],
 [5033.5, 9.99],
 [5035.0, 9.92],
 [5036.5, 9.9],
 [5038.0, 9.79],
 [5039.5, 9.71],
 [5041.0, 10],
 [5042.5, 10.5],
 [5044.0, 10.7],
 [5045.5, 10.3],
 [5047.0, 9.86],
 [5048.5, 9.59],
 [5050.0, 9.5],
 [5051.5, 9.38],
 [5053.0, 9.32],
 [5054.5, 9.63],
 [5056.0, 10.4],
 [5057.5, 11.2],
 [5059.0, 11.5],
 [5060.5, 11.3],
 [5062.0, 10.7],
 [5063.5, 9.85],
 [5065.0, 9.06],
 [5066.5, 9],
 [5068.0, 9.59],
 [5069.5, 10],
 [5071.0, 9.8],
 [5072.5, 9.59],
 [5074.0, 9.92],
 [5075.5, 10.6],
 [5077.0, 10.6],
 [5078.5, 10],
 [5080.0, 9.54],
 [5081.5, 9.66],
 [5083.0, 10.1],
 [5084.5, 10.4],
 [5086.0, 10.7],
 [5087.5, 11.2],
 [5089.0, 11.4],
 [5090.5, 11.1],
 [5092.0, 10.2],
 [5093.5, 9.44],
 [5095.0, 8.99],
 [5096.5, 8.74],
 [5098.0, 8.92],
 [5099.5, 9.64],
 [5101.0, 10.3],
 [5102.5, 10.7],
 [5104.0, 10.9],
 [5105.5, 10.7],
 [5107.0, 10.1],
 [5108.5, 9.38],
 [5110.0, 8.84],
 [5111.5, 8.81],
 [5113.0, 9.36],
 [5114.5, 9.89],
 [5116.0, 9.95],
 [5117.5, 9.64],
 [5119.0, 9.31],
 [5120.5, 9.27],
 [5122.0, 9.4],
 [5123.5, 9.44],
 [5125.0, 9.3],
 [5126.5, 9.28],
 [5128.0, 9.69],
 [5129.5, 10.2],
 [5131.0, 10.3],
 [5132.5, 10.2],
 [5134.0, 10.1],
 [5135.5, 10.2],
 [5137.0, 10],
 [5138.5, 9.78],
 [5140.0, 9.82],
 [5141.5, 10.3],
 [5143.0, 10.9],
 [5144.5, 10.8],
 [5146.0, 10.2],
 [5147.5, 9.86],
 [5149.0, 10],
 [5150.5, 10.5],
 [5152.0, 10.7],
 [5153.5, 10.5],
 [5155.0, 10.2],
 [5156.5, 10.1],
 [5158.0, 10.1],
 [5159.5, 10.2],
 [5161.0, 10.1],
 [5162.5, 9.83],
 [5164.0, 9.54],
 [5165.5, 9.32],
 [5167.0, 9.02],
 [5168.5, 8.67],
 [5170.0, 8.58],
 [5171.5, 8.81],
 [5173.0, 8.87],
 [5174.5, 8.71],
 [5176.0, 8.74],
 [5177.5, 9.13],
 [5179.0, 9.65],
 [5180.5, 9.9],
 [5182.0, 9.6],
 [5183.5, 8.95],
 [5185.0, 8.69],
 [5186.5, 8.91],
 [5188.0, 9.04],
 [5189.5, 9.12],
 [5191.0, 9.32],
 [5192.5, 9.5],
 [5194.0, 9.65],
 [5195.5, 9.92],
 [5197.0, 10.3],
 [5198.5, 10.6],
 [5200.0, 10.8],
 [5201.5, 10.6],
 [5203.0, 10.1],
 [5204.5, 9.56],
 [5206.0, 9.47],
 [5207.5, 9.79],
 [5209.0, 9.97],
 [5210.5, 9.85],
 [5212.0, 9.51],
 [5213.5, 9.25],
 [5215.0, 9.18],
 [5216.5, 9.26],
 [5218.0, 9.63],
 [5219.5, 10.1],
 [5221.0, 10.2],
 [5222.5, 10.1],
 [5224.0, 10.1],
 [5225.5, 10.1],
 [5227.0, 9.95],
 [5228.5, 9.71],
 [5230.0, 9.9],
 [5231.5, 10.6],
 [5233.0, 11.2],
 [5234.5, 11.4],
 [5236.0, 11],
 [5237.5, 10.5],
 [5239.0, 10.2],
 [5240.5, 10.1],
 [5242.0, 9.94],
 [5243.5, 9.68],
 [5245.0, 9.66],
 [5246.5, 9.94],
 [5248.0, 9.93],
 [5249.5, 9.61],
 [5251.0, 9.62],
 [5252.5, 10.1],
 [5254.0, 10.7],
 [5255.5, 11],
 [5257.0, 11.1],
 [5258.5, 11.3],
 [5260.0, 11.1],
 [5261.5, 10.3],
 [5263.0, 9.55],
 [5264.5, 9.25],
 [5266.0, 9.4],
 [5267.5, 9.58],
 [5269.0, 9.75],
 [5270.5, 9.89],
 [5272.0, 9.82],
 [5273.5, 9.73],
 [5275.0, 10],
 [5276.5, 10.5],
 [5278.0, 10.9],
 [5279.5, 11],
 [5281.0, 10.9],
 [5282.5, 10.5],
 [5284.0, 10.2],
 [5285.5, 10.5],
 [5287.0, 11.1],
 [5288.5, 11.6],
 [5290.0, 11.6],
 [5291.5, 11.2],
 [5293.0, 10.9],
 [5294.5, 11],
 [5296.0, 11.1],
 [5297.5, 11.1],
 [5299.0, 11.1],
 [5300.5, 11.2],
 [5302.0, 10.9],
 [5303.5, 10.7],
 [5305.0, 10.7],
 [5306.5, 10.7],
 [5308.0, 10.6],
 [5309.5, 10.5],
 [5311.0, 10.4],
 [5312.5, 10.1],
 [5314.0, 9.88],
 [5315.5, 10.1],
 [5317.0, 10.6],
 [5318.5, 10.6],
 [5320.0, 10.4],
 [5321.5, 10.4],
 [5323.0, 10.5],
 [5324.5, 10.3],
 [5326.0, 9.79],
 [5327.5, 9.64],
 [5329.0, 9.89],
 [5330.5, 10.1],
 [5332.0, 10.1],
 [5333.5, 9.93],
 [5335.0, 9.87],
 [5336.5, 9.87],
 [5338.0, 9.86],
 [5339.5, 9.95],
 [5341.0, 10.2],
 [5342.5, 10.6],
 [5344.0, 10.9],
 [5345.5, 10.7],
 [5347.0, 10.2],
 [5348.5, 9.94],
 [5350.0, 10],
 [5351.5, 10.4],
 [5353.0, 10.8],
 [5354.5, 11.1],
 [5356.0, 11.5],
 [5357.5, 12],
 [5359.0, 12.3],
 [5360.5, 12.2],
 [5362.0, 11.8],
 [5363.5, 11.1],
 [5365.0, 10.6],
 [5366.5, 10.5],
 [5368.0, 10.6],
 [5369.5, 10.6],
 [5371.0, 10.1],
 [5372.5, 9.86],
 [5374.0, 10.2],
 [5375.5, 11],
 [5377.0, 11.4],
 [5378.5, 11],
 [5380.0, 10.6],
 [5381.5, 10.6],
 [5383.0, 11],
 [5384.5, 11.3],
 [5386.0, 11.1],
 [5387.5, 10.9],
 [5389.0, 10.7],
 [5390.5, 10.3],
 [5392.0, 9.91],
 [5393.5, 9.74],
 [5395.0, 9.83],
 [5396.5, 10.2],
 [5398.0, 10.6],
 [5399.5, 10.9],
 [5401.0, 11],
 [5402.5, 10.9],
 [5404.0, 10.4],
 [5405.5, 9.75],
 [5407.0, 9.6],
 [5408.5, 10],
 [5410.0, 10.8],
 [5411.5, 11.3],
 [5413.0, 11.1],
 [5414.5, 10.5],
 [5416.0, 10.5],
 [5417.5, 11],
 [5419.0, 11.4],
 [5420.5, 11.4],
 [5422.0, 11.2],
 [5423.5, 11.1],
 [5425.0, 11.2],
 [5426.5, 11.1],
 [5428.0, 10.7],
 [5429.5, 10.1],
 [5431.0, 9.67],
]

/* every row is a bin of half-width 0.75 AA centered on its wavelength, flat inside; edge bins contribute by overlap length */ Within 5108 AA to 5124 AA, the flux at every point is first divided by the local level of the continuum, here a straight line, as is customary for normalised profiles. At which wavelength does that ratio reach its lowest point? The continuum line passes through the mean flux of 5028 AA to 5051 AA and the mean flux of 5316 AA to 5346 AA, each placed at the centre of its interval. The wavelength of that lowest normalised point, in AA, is 5111.5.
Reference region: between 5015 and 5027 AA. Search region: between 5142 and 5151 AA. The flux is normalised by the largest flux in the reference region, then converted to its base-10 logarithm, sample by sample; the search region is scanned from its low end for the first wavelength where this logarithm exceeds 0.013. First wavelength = 5143.0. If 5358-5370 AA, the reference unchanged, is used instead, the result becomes 5359.0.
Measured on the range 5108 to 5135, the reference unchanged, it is 5131.0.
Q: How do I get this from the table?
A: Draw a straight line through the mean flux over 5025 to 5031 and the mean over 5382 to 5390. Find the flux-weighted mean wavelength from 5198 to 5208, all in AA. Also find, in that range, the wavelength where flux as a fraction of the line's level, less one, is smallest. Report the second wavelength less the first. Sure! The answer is 3.1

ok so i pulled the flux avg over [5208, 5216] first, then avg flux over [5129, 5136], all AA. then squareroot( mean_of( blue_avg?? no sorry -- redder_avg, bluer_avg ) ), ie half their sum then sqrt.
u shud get 3.14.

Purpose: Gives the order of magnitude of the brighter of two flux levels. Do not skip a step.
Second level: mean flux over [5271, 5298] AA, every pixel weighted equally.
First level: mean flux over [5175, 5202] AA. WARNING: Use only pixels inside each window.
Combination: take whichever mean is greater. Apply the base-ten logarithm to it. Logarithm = 1.03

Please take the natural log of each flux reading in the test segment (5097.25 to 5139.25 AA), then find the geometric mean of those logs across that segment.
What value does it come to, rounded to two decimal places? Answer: 2.28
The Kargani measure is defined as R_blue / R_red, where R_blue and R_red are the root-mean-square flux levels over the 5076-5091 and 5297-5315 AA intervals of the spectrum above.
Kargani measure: 0.98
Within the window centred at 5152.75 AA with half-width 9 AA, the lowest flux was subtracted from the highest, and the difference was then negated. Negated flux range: -0.94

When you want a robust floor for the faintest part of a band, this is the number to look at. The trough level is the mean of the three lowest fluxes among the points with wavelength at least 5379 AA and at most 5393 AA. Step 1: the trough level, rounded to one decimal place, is 10.3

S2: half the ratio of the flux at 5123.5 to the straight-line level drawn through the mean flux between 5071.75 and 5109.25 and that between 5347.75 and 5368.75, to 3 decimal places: 0.461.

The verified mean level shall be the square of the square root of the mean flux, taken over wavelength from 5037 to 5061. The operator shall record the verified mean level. 10.2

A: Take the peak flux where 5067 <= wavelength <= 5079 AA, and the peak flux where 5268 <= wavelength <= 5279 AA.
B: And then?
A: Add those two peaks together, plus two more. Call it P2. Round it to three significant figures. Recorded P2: 23.5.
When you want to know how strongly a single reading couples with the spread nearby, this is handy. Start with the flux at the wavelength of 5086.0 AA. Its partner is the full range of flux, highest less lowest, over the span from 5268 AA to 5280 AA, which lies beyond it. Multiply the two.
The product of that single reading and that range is 13.6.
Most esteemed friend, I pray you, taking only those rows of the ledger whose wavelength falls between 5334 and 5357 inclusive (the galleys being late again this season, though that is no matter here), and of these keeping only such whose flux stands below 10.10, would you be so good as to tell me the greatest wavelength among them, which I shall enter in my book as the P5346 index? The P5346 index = 5350.0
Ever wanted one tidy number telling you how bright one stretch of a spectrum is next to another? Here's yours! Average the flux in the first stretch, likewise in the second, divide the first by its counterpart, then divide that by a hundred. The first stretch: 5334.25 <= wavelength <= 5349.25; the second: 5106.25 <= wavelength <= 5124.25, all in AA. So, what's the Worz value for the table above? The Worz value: 0.0108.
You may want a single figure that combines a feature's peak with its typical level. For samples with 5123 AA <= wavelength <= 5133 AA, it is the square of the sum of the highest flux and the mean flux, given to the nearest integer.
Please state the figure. 403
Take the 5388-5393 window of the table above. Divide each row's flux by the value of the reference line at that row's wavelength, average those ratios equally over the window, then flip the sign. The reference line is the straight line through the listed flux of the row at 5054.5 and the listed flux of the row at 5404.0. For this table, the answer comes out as -0.99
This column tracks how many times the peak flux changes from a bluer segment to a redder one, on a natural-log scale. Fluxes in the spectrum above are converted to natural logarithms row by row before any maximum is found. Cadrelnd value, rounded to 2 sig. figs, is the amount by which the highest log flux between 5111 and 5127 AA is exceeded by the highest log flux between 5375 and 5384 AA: 0.14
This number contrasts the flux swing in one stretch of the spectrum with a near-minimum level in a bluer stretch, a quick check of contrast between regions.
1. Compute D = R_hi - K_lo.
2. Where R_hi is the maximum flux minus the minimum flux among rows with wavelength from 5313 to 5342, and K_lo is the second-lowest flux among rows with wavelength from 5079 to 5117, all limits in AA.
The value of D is -7.85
